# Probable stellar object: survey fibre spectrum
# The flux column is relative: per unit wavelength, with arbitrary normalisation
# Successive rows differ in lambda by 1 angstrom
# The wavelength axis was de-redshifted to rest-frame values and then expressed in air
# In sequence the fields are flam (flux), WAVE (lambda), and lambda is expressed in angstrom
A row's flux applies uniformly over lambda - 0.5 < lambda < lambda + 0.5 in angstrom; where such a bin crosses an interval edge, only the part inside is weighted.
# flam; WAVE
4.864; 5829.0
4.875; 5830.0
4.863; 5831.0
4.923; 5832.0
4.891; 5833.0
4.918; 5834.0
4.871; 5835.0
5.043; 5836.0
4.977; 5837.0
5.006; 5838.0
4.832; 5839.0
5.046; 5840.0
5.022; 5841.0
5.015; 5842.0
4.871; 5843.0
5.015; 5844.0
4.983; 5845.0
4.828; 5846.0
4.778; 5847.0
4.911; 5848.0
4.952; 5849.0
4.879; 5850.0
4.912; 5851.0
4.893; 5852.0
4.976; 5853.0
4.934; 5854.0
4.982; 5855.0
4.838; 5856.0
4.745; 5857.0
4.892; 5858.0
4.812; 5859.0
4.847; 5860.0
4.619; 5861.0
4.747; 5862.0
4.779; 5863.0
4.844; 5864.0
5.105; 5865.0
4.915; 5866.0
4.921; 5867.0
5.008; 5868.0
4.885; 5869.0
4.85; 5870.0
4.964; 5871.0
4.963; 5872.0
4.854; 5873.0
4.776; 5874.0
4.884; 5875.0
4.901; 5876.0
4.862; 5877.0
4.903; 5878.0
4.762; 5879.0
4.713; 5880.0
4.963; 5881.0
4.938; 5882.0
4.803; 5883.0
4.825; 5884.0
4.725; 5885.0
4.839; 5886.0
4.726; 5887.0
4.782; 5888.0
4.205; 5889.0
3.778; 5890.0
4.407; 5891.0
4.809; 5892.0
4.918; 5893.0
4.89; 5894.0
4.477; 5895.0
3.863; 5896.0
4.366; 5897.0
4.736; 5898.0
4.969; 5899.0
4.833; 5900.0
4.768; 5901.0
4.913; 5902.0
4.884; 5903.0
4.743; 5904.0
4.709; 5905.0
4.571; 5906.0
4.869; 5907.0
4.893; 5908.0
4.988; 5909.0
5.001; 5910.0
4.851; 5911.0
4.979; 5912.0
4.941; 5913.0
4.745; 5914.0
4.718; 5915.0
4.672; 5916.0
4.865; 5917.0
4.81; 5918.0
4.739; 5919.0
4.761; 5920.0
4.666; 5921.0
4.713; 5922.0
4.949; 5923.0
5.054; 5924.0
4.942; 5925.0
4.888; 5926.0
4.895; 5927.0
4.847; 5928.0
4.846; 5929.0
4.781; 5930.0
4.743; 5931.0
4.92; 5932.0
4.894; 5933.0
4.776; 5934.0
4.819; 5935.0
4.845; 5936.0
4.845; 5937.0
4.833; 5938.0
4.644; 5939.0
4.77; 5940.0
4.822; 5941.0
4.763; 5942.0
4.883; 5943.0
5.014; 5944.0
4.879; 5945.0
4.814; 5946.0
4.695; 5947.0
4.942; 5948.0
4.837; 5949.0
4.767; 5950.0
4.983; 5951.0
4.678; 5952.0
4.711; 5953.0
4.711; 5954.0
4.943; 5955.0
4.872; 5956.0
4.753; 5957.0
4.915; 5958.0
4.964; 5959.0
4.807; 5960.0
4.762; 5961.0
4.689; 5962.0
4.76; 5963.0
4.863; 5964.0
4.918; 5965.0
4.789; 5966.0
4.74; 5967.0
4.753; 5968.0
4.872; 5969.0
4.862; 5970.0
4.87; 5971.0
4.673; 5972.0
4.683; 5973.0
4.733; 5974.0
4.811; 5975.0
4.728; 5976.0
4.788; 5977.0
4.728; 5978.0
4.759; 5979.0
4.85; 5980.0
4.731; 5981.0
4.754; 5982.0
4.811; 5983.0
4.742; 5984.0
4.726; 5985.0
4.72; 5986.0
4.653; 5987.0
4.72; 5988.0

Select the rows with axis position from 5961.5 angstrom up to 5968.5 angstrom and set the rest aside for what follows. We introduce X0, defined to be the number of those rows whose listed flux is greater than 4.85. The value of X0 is 2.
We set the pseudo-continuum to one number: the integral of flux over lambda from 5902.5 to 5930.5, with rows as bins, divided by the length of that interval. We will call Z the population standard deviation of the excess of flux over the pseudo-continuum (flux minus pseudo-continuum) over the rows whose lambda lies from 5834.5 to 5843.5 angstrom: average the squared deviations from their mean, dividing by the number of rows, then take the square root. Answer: 0.08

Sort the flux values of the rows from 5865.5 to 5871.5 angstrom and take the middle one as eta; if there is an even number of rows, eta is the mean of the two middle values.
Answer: 4.92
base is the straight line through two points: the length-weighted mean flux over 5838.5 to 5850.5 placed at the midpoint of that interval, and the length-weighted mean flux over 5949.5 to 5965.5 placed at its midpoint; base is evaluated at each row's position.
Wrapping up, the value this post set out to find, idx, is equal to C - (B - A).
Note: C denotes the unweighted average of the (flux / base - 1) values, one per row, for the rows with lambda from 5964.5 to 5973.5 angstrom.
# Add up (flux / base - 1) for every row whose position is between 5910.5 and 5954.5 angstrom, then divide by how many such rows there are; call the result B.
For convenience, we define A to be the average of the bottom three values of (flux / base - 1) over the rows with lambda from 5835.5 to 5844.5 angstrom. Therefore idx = -0.01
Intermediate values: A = -0.008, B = -0.0039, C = -0.002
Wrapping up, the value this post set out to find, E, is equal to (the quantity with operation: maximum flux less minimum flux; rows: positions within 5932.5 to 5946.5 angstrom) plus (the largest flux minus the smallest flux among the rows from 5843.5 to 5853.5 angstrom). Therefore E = 0.61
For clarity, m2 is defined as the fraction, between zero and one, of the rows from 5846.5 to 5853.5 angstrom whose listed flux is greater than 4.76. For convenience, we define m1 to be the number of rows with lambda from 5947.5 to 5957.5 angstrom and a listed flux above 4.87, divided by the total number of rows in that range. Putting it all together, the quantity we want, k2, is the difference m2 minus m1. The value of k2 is 0.60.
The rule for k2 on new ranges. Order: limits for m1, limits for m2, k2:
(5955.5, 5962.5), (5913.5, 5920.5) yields 0.00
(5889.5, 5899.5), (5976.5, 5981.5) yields 0.10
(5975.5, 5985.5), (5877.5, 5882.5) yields 0.80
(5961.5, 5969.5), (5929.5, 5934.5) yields 0.55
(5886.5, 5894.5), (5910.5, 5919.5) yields 0.31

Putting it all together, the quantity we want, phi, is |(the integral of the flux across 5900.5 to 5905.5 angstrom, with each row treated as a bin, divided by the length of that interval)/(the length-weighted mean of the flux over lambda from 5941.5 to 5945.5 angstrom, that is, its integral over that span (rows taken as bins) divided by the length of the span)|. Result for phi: 0.983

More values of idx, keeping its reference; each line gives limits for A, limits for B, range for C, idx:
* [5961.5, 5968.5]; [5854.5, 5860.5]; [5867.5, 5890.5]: -0.03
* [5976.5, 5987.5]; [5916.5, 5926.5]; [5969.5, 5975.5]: -0.02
